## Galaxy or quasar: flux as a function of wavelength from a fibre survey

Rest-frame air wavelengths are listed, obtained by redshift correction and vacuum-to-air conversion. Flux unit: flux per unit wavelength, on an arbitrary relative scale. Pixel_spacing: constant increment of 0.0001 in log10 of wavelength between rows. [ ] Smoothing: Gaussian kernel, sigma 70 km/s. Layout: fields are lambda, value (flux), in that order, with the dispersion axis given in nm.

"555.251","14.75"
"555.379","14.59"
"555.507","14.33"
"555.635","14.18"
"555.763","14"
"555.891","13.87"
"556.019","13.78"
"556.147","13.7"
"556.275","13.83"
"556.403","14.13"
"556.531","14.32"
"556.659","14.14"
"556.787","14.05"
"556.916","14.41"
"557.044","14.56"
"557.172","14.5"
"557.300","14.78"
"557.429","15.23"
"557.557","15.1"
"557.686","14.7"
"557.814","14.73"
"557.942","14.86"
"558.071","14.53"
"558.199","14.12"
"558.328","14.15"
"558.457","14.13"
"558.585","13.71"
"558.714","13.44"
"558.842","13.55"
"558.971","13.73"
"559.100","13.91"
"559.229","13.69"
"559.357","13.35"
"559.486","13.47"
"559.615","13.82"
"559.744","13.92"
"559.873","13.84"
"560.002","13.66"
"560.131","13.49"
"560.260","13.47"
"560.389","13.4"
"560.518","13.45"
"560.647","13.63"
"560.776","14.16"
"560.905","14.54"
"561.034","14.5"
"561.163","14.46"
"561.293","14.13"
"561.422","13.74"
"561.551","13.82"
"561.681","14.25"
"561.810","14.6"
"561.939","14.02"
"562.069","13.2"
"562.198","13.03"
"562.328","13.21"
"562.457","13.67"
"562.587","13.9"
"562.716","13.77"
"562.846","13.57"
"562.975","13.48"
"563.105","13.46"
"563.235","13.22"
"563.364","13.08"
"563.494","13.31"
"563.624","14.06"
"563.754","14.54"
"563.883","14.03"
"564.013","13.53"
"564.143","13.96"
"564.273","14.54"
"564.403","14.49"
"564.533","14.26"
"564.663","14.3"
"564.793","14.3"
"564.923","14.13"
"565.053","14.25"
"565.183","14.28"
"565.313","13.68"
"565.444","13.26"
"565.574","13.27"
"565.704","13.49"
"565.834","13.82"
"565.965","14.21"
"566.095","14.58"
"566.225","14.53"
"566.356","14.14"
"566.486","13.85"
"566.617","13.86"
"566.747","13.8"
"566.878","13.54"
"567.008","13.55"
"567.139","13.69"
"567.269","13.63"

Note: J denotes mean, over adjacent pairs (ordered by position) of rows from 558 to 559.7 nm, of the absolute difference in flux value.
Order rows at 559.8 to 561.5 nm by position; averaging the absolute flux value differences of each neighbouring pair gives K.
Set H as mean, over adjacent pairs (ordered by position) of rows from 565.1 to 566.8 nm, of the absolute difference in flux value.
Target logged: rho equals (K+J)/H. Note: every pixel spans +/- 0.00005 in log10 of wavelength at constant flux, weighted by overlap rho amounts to 1.60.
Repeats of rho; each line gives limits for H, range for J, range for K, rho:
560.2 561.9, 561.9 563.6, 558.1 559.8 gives 1.83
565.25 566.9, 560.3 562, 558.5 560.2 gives 2.03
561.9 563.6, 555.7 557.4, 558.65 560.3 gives 1.41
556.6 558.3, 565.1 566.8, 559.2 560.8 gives 1.89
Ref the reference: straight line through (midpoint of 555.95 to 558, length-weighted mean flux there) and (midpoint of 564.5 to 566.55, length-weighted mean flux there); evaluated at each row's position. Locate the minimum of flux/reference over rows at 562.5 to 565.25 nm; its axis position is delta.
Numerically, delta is 563.364 nm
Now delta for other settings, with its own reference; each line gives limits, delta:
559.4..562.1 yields 562.069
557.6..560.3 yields 559.357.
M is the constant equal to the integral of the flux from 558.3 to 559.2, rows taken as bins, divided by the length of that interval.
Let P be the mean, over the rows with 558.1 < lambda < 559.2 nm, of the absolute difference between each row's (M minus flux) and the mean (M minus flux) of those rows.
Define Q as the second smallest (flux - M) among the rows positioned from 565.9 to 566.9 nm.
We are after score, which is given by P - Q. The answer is 0.21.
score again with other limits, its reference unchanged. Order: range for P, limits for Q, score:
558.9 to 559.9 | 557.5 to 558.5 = -0.19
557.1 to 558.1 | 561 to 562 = 0.15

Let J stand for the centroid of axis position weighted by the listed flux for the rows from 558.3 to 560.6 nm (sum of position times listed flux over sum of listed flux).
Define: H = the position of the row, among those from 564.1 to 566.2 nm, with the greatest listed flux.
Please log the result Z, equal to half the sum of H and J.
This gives 562.76 nm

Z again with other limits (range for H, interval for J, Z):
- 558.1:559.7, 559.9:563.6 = 560.03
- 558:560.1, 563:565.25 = 561.11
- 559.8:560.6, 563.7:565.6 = 562.26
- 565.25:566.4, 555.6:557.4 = 561.29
